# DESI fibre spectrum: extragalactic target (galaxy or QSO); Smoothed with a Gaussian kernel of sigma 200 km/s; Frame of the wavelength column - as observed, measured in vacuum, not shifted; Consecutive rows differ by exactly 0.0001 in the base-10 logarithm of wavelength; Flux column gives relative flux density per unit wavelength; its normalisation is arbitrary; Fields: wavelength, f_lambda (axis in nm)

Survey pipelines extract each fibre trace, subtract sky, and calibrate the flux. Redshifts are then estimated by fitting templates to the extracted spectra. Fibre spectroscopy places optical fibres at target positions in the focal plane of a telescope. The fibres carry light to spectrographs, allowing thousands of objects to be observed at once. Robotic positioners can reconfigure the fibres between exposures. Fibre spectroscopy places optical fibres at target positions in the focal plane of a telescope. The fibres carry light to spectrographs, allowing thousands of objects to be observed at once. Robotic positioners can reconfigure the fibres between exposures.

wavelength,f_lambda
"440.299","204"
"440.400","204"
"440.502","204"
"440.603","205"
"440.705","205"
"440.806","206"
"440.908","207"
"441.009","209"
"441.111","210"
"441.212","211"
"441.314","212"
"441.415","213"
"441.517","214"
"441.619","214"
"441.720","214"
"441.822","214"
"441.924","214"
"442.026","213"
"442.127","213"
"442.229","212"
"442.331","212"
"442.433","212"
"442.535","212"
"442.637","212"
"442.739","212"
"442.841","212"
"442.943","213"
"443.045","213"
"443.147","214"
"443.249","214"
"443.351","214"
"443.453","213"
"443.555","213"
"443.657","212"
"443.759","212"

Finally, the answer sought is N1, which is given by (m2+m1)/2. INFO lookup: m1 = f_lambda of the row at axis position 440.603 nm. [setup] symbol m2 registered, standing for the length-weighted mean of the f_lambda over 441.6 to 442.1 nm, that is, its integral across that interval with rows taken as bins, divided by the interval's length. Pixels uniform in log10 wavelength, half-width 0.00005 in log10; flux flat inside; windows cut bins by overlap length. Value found 210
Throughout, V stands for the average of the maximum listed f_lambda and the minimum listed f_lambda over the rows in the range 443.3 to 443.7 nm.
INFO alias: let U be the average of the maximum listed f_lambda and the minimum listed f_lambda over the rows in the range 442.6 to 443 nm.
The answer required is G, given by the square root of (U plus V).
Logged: 20.63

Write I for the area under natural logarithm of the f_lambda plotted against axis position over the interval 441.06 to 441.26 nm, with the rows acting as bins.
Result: 1.1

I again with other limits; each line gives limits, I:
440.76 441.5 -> 4.0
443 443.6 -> 3.2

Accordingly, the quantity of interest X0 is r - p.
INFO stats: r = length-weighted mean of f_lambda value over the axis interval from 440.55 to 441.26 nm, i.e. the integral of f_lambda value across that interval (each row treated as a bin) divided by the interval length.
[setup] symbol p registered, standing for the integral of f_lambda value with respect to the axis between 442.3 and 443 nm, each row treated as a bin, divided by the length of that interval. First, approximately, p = 212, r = 208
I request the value -4.3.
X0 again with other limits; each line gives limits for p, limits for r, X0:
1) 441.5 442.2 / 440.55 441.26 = -6.0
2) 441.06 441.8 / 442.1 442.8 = -0.9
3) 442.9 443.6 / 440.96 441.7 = -1.5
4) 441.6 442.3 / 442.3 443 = -1.5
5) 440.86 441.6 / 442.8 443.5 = 2.3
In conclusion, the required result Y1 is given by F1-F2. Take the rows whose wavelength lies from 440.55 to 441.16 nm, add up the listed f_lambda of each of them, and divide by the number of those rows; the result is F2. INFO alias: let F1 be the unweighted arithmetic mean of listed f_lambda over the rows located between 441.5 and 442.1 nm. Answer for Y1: 6.8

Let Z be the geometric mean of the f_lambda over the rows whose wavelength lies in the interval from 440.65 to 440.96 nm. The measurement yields 206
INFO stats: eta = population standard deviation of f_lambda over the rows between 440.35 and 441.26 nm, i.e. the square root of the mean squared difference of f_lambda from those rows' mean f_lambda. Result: 2.5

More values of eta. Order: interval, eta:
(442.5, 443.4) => 0.9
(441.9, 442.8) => 0.7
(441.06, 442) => 1.4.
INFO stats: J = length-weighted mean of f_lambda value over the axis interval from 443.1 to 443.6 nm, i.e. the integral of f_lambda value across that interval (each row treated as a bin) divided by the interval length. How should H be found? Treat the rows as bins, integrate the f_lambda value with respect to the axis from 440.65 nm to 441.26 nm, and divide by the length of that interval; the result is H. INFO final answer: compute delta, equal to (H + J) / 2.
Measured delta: 211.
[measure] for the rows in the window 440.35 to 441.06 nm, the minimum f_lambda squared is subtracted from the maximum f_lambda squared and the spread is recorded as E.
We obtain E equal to 2065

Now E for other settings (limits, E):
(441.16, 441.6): 1275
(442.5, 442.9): 0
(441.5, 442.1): 427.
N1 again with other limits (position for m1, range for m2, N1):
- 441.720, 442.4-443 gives 213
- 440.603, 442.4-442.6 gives 208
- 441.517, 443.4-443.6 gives 214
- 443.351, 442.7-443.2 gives 213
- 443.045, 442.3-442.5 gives 212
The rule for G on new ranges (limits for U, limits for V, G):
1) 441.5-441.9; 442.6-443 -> 20.65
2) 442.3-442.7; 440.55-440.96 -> 20.45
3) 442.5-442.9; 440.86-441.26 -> 20.52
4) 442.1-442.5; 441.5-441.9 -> 20.65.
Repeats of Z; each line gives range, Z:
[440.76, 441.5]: 210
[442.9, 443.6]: 213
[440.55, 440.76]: 205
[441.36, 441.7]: 214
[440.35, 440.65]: 204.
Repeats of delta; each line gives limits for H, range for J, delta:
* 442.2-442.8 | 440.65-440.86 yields 208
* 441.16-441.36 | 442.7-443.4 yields 212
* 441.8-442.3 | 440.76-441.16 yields 210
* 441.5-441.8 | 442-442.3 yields 213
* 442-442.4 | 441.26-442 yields 213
